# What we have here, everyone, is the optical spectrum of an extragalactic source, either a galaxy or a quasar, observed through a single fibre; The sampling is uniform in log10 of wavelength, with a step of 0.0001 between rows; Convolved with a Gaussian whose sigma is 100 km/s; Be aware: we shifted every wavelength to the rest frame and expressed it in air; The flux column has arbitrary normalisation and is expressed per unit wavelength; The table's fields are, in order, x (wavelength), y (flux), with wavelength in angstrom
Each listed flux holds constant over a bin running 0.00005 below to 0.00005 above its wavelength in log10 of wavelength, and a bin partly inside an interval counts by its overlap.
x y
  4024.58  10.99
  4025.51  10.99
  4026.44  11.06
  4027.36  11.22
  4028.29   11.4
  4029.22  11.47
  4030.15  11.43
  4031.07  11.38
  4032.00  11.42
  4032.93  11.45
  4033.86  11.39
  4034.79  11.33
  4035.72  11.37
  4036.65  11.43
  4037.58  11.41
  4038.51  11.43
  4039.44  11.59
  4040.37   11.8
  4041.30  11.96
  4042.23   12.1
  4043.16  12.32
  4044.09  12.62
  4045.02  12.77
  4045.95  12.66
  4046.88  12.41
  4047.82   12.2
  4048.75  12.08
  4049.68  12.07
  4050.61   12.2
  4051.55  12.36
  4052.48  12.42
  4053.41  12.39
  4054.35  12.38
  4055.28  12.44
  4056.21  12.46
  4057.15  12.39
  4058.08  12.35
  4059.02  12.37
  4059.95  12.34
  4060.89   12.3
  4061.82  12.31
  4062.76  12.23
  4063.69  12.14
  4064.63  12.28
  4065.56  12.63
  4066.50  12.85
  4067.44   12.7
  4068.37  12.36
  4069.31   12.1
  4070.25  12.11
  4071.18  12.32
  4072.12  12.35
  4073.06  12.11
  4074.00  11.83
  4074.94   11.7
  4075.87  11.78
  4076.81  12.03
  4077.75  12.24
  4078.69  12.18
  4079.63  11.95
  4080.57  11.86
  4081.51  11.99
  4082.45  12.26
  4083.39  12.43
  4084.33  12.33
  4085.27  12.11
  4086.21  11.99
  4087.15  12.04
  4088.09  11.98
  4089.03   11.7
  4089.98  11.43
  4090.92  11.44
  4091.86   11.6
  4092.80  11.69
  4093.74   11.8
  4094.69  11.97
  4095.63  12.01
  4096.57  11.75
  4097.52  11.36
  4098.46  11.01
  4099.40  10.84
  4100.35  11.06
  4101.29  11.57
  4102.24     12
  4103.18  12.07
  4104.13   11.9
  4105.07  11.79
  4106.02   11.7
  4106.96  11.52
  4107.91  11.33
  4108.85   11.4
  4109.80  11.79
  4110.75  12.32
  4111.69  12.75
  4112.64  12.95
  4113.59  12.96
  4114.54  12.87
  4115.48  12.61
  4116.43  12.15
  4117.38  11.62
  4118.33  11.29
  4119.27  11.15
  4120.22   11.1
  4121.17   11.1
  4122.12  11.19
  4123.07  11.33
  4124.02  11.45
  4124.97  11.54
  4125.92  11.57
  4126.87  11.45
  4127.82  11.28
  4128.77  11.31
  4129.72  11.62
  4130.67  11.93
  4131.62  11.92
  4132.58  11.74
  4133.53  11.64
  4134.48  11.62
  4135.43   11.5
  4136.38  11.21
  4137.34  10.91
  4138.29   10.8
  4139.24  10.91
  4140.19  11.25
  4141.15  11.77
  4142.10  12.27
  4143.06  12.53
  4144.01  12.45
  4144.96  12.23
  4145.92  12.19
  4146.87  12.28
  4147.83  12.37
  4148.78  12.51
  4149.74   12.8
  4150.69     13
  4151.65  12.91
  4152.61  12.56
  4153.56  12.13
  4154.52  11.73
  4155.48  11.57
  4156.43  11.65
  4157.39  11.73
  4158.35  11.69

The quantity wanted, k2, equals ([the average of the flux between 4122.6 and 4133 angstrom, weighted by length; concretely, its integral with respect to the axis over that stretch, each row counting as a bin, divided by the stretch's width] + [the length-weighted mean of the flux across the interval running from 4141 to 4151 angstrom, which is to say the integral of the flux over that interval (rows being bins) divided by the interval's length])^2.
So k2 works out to 575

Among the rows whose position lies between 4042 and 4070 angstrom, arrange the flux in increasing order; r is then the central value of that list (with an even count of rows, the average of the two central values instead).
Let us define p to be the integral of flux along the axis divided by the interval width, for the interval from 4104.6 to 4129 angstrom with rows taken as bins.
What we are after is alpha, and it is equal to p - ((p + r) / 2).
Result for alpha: -0.3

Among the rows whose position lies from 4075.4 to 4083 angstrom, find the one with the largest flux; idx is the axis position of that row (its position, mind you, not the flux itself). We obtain 4082.45 angstrom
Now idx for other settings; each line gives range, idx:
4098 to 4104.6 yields 4103.18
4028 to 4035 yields 4029.22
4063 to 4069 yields 4066.50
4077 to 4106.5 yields 4083.39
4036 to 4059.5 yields 4045.02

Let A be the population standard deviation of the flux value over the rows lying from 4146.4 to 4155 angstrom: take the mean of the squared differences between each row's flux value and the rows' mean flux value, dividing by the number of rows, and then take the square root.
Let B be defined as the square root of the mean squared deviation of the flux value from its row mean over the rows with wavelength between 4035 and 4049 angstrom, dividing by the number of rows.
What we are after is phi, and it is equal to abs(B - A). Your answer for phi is 0.092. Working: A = 0.38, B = 0.47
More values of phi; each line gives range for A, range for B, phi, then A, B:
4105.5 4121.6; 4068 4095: 0.406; 0.67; 0.27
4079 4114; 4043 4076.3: 0.222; 0.47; 0.25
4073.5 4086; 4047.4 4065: 0.104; 0.22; 0.11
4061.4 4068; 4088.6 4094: 0.116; 0.25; 0.14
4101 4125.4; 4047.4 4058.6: 0.452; 0.58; 0.13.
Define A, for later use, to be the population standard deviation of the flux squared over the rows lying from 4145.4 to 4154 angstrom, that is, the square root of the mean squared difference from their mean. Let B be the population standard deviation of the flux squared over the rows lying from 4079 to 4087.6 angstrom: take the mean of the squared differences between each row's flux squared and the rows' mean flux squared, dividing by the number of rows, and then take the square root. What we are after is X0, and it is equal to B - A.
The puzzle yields -3.1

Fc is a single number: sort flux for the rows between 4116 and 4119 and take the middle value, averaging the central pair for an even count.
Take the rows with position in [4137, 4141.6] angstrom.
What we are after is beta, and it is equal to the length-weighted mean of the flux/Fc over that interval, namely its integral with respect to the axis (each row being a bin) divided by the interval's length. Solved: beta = 0.96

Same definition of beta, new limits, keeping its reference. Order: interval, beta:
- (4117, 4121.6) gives 0.97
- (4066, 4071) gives 1.07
